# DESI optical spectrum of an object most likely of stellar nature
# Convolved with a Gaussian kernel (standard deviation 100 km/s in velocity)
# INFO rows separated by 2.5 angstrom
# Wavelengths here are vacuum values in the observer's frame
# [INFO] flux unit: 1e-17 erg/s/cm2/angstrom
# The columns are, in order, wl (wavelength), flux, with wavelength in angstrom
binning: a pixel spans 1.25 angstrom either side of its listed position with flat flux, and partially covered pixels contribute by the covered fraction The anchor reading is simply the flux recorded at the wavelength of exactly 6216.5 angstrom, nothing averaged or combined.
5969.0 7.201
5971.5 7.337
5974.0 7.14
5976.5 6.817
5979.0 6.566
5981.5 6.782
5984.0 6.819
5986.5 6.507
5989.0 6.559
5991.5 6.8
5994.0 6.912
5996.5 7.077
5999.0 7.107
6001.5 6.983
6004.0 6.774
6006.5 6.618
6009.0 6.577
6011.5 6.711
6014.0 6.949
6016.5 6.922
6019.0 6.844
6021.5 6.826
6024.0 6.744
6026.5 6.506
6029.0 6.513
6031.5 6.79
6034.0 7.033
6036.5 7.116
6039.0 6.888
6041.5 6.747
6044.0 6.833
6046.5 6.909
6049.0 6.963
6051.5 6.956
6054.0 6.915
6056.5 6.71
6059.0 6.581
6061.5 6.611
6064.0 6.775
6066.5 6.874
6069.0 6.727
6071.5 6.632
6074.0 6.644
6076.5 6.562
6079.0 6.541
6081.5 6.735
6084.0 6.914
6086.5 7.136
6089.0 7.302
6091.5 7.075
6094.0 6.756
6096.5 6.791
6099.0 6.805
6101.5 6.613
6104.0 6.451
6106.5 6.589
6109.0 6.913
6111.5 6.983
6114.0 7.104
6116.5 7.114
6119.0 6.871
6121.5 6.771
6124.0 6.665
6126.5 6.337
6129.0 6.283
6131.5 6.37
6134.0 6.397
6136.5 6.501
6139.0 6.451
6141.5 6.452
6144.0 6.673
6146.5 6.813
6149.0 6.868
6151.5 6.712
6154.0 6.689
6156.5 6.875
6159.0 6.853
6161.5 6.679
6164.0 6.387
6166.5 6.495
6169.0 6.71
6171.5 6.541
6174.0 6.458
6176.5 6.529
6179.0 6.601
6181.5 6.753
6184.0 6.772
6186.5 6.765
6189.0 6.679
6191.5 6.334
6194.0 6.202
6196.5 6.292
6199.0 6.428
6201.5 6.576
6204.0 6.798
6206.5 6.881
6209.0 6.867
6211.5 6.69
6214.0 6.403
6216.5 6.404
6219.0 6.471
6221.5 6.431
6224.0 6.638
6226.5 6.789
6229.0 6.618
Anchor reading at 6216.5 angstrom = 6.404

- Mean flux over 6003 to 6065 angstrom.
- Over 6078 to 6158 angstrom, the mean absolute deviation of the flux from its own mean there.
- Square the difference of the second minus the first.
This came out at 43.4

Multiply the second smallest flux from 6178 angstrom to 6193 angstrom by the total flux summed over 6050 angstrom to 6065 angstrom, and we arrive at 268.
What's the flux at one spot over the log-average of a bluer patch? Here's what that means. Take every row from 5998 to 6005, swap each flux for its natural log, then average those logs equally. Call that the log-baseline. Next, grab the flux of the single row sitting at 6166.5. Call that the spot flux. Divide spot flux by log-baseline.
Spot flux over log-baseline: 3.35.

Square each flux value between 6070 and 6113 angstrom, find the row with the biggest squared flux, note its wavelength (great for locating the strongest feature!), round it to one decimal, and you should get 6089.0 angstrom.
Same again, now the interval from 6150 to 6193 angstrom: 6156.5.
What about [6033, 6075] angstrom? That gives 6036.5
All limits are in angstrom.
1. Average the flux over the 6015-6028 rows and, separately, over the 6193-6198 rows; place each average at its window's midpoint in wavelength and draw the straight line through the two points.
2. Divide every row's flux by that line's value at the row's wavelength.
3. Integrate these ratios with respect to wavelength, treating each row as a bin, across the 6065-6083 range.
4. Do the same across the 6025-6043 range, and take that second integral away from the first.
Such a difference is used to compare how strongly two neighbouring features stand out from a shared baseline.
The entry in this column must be 0.0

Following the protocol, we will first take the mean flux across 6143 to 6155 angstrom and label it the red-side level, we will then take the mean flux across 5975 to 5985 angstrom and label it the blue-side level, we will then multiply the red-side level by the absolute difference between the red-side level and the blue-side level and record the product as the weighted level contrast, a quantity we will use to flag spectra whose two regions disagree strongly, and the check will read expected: 0.0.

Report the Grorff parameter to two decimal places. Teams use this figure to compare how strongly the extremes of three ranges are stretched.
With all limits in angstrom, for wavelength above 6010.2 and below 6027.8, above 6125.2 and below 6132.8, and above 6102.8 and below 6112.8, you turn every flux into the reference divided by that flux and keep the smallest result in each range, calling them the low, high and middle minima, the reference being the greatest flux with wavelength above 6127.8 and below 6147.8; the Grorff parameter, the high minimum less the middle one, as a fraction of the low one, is 0.10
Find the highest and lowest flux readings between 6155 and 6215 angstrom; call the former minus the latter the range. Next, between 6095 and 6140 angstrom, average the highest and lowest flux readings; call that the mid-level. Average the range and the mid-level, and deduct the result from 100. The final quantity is 96.3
